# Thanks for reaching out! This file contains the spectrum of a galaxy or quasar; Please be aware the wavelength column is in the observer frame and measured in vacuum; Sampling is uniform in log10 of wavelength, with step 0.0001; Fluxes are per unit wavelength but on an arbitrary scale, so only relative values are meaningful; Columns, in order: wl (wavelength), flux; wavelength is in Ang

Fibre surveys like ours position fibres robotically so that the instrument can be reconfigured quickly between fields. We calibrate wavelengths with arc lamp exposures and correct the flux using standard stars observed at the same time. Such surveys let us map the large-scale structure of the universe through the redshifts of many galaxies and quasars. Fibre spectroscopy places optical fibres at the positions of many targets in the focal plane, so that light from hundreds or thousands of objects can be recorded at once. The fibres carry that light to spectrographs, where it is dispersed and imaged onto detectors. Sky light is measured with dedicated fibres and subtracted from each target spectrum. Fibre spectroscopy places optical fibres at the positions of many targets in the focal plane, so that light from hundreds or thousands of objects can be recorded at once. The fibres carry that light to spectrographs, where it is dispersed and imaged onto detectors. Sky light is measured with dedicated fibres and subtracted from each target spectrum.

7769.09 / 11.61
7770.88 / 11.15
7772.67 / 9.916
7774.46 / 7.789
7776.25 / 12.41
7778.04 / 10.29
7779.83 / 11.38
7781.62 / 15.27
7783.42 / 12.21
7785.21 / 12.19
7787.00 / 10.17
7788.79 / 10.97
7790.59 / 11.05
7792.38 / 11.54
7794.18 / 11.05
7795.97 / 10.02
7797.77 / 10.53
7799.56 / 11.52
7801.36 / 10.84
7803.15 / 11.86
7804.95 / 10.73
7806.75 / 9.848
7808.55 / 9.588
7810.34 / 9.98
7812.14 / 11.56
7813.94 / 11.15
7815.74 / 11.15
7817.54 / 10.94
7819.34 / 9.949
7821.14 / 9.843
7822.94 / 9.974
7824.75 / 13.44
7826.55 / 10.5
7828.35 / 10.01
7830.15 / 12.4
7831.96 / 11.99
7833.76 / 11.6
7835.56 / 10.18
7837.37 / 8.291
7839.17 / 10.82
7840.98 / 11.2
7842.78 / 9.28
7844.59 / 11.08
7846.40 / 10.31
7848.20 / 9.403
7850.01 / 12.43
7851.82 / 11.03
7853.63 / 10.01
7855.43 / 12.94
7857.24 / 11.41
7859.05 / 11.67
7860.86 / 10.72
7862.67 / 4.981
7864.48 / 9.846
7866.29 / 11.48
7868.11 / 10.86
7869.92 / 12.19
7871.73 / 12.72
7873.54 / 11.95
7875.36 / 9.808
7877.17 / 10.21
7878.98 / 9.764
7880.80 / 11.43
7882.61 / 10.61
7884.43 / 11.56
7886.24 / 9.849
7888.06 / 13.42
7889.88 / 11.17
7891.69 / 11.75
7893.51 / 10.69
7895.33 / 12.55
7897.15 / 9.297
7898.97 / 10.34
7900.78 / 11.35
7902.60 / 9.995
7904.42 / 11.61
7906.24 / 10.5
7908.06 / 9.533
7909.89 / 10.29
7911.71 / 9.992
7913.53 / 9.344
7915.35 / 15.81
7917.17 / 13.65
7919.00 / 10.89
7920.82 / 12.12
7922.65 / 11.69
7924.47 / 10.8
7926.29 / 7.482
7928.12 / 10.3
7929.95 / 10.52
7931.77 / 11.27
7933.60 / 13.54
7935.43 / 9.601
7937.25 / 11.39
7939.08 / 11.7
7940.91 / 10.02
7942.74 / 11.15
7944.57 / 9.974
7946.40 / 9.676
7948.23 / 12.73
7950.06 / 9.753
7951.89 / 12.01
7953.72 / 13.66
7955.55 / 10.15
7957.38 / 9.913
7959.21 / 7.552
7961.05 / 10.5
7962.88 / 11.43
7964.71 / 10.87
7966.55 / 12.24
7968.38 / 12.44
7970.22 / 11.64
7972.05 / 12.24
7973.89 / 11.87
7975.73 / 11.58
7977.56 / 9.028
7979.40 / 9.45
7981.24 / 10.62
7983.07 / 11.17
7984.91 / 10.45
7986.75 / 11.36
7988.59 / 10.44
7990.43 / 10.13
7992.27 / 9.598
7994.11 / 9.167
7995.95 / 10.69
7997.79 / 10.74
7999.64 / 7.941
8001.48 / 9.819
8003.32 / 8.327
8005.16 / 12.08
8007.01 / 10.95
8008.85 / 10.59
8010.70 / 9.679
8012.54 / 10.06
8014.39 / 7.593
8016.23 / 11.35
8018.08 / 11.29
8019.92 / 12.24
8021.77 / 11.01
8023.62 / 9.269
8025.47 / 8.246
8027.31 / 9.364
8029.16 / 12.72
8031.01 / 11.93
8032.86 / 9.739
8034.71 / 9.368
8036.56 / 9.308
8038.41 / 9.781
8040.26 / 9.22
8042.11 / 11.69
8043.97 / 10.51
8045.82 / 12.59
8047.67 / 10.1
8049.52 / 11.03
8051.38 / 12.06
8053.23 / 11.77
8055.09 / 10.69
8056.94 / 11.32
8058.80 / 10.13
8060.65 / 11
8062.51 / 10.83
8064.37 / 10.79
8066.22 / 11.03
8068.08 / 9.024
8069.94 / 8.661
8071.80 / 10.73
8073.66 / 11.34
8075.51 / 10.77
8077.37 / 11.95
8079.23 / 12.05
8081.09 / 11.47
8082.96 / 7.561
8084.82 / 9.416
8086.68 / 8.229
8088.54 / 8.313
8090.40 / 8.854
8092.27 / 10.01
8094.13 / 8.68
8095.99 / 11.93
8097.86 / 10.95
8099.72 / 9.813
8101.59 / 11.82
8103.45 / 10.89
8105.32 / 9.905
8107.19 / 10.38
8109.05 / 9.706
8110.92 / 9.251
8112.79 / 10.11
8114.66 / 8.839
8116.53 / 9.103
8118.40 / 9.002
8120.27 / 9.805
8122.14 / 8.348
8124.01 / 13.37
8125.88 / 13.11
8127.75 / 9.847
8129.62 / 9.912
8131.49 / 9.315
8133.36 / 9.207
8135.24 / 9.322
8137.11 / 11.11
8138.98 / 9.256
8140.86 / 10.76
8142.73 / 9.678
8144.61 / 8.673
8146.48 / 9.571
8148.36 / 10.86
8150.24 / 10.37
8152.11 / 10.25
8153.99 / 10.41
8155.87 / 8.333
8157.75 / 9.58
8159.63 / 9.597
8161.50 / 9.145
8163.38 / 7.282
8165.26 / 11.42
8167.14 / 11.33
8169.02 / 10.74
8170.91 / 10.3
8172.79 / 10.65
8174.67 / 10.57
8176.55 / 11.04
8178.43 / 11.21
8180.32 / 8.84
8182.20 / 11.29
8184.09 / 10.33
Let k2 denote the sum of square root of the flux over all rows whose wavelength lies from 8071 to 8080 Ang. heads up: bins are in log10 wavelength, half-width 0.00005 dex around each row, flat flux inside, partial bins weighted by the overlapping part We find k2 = 16.9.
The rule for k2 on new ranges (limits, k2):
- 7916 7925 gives 17.2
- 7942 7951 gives 16.3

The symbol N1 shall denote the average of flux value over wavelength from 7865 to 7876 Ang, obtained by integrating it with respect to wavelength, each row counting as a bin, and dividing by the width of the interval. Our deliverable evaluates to 11.5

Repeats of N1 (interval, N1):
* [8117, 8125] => 10.1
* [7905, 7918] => 11.3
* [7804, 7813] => 10.3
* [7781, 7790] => 12.0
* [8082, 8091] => 8.5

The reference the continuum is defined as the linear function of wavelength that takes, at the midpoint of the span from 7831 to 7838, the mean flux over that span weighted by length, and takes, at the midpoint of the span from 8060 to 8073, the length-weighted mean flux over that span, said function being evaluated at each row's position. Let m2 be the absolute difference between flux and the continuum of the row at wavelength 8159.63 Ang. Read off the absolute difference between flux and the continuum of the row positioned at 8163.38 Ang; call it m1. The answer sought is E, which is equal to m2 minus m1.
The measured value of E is -2.3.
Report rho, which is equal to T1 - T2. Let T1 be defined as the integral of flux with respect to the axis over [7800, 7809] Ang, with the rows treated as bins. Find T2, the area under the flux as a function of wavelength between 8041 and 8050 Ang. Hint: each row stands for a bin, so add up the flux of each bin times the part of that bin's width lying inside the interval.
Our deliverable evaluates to -4.4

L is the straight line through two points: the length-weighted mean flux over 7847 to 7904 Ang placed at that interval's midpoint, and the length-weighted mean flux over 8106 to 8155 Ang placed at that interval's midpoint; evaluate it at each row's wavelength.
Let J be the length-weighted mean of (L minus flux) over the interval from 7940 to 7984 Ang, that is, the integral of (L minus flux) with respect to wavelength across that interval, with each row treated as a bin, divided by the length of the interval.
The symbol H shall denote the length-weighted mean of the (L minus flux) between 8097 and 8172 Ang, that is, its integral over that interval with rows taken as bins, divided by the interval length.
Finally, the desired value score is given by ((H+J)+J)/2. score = -0.35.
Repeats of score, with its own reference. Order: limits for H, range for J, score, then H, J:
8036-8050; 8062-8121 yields -0.04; -0.25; 0.1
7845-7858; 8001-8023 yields -0.06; -0.10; 0.0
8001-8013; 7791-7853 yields 0.41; 0.19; 0.3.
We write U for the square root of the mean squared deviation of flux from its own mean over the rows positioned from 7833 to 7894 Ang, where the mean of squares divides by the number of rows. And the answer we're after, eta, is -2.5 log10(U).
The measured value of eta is -0.4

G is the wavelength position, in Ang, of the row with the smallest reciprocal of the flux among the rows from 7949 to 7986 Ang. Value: 7953.72 Ang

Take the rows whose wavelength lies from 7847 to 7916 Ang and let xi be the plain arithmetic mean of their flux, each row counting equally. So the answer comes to 10.9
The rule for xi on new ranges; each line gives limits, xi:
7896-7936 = 10.9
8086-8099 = 9.6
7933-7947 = 10.9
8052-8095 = 10.2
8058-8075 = 10.4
